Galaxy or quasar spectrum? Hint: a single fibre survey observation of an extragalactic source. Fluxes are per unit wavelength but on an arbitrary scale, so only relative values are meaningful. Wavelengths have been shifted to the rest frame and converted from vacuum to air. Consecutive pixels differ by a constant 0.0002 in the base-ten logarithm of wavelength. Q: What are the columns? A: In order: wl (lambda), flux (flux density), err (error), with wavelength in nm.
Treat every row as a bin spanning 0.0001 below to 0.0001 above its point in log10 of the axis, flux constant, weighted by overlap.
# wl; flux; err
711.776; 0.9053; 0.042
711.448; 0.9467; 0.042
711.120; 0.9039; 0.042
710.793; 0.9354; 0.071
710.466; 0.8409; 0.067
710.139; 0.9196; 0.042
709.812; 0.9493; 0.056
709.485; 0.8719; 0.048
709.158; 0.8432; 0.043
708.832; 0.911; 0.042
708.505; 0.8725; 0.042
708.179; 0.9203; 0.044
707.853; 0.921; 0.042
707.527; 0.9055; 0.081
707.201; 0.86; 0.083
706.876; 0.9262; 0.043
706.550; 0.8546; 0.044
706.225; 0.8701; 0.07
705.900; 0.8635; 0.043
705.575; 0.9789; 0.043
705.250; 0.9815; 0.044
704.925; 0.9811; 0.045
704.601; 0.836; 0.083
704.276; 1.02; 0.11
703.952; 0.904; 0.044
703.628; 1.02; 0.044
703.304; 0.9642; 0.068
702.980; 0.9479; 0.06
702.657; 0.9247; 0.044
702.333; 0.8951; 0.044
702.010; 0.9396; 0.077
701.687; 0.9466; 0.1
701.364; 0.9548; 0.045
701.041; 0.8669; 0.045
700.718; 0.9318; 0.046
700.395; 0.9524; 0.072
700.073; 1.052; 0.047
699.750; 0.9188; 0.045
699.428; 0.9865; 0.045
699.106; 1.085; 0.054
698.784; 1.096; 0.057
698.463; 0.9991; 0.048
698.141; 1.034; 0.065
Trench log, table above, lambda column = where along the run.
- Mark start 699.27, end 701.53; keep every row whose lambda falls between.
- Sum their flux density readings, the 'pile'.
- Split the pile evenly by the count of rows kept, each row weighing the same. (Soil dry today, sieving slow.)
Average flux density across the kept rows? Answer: 0.952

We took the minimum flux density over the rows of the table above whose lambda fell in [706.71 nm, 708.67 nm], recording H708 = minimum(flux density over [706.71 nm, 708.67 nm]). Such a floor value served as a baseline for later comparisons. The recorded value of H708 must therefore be 0.86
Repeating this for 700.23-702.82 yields 0.8669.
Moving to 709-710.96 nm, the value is 0.8409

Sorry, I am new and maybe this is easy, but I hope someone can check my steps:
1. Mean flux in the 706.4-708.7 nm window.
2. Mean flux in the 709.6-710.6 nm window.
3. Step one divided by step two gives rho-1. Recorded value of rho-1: 0.99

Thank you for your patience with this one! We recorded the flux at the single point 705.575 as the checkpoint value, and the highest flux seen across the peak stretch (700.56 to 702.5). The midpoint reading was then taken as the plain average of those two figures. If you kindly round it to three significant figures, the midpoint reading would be 0.967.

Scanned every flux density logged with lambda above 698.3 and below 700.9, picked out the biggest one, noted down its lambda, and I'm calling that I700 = 698.784 nm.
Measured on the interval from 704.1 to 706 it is 704.276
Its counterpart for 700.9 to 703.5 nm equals 703.304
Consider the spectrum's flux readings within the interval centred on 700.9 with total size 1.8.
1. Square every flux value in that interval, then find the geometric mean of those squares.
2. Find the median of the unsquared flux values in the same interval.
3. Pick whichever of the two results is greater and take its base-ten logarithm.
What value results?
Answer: -0.023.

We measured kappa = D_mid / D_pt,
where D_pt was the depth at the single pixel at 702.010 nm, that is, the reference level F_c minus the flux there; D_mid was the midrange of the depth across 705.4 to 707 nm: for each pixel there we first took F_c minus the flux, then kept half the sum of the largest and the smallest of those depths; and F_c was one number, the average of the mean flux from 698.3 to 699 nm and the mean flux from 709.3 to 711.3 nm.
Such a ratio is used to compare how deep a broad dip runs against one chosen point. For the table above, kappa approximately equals 1.6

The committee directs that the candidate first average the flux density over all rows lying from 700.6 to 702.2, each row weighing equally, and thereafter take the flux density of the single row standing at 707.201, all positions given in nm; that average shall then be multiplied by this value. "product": 0.798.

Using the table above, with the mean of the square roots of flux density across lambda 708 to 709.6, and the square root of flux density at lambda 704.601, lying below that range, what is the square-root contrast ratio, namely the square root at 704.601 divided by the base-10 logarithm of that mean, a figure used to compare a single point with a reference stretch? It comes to -34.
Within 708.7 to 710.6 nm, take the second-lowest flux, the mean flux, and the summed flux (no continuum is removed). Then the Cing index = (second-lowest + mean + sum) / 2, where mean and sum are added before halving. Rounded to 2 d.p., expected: 3.53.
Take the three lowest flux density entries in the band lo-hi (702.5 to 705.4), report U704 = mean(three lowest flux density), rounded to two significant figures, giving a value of 0.89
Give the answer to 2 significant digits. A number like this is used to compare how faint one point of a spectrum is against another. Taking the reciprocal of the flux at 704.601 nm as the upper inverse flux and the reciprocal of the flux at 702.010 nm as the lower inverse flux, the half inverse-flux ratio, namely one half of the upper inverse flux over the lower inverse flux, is 0.56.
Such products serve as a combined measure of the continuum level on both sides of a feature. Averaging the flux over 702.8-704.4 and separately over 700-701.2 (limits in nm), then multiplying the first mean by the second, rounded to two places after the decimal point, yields 0.92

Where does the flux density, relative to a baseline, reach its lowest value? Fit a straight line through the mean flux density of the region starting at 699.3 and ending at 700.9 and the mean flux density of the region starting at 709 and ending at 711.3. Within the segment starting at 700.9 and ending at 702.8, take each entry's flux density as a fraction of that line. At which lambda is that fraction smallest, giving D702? 701.041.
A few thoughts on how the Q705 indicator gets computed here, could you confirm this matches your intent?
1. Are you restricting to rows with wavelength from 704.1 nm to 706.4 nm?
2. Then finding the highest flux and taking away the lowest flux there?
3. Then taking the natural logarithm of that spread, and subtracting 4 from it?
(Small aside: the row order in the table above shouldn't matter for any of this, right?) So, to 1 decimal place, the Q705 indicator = -5.7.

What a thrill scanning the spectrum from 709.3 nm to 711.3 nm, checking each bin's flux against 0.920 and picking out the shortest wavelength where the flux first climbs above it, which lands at 709.812 nm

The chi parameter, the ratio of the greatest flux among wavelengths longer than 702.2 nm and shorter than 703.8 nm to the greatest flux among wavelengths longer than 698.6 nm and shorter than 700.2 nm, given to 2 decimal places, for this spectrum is 0.93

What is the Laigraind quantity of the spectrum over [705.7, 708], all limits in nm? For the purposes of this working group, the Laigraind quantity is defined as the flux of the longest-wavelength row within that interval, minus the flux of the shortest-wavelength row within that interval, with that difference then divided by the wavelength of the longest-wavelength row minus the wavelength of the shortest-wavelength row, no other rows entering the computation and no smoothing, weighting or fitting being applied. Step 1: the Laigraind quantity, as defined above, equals 0.03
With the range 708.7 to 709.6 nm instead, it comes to -0.06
